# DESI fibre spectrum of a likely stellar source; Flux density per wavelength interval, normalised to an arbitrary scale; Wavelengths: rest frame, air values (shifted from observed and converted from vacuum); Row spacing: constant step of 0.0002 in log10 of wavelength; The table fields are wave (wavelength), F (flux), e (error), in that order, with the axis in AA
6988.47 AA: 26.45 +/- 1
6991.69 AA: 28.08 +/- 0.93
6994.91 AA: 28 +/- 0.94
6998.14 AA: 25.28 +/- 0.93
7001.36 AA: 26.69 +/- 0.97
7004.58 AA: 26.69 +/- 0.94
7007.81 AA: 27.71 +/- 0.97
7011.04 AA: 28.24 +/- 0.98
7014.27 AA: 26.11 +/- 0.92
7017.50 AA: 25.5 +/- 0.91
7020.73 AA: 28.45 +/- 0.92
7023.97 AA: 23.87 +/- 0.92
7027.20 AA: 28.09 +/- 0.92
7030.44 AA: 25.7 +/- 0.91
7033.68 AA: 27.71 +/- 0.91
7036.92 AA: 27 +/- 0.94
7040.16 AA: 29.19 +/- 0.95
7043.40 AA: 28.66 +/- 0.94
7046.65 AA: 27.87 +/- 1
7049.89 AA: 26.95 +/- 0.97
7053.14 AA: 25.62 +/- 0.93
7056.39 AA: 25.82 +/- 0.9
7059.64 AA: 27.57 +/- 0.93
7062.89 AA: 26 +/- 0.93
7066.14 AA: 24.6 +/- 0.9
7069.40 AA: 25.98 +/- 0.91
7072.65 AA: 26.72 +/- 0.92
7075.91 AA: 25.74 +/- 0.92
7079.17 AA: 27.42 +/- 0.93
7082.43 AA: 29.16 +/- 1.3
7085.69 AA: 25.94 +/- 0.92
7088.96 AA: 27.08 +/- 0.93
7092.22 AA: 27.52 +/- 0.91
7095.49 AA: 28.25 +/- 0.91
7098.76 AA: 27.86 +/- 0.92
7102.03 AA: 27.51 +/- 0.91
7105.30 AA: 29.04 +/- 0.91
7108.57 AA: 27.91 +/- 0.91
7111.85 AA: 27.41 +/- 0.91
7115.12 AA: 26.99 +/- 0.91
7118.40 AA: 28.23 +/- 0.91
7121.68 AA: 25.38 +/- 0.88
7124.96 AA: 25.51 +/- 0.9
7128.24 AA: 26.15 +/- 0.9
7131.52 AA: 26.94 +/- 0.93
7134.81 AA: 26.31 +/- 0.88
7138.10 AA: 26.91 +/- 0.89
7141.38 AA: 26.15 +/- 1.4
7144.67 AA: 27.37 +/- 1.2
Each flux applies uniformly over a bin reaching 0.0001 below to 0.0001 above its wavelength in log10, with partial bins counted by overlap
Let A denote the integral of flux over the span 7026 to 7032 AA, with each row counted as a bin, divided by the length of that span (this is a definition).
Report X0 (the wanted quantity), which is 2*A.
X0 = 53.6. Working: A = 26.8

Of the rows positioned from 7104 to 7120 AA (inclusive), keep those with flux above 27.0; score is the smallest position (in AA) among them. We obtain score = 7105.30 AA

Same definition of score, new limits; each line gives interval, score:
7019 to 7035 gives 7020.73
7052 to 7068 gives 7059.64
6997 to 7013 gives 7007.81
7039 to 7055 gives 7040.16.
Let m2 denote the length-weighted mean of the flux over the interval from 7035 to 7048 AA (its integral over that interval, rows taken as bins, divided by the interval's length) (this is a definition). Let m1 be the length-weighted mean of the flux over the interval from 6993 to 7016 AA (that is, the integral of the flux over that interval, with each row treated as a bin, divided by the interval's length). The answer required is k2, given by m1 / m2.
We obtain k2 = 0.96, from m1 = 27.0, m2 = 28.2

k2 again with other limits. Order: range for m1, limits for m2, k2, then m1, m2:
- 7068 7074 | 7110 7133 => 0.99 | 26.4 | 26.7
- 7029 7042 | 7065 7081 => 1.05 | 27.5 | 26.2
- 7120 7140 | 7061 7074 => 1.01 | 26.2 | 25.9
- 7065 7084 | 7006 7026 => 1.00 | 26.6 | 26.7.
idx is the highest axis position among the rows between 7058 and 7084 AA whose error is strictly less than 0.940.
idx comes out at 7079.17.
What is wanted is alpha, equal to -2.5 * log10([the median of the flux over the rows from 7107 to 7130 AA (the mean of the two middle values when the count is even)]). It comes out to -3.58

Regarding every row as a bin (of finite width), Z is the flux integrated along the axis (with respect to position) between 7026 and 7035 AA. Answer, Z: 244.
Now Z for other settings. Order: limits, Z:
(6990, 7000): 271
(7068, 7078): 262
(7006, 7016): 273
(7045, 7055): 268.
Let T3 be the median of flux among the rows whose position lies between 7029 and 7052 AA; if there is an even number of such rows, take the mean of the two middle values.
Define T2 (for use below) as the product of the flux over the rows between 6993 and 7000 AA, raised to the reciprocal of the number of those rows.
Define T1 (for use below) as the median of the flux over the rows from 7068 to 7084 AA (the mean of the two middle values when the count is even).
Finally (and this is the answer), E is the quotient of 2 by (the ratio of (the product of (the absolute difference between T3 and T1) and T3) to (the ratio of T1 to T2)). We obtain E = 0.073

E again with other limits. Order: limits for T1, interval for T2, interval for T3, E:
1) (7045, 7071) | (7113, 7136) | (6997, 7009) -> 0.105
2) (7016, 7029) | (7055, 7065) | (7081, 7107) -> 0.082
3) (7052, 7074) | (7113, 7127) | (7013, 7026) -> 0.434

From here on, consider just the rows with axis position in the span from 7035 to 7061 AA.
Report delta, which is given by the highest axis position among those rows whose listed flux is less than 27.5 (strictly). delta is 7056.39 AA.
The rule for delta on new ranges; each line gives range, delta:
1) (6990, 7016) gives 7014.27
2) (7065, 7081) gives 7079.17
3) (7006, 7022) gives 7017.50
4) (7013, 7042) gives 7036.92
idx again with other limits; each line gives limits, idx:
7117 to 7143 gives 7138.10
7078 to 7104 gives 7102.03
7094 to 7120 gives 7118.40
